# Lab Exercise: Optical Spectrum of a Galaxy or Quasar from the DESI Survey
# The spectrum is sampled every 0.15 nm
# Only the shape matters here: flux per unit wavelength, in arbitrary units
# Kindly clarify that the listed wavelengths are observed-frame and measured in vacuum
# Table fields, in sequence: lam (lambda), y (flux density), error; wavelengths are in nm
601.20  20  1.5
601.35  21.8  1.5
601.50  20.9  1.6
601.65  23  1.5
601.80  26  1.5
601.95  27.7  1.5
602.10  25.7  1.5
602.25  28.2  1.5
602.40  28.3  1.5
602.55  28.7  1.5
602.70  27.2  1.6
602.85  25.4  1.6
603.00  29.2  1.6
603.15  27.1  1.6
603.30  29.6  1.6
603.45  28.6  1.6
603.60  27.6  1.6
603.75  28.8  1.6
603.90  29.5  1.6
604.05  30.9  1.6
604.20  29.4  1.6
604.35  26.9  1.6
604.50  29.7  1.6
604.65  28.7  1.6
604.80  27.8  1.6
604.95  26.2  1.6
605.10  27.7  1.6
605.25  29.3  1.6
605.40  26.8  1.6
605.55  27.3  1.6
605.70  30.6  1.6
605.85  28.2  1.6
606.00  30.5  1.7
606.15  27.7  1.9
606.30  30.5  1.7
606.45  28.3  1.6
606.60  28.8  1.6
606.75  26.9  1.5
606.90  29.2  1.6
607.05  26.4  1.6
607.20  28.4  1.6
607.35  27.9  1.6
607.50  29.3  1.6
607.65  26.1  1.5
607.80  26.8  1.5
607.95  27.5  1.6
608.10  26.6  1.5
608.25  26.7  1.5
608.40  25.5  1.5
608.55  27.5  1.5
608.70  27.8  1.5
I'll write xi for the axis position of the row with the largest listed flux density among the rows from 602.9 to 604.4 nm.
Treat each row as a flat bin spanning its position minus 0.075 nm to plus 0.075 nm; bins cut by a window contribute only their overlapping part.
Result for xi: 604.05 nm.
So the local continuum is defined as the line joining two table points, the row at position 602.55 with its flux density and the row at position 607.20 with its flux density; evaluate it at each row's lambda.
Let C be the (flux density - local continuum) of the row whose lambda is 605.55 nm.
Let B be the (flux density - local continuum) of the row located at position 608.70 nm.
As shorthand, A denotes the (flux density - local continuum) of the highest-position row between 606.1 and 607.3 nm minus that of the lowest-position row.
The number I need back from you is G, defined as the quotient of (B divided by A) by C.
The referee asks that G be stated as 0.5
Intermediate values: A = 0.8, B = -0.5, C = -1.2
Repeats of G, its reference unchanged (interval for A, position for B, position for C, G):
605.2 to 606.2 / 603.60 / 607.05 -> -0.3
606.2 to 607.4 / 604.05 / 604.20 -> -1.1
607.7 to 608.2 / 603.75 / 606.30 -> -0.5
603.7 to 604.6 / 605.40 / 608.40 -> 0.6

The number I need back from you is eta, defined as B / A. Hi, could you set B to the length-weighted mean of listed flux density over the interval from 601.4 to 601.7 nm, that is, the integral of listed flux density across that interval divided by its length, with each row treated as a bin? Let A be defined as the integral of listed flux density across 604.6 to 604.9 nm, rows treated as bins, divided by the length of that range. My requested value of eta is 0.78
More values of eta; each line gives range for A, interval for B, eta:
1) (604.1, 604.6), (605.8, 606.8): 1.00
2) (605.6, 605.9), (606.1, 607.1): 0.97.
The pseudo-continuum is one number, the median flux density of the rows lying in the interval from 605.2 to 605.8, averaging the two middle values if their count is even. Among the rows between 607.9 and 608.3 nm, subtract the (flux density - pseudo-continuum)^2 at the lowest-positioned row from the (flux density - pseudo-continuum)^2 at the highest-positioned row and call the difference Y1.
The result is 1.9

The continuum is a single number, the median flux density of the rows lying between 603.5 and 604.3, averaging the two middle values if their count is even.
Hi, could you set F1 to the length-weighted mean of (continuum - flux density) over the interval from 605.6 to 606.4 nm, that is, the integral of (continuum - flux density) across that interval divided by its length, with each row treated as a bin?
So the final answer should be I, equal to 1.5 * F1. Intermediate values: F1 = 0.0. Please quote 0.0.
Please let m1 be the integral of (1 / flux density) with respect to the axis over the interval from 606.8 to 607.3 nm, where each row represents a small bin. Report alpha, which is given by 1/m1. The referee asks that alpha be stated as 55.8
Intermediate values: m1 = 0.0179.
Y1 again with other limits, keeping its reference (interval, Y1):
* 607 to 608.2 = -0.7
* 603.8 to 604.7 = -1.3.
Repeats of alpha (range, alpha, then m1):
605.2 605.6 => 69.2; 0.0144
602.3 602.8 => 55.8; 0.0179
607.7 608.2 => 53.8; 0.0186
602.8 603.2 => 68.2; 0.0147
